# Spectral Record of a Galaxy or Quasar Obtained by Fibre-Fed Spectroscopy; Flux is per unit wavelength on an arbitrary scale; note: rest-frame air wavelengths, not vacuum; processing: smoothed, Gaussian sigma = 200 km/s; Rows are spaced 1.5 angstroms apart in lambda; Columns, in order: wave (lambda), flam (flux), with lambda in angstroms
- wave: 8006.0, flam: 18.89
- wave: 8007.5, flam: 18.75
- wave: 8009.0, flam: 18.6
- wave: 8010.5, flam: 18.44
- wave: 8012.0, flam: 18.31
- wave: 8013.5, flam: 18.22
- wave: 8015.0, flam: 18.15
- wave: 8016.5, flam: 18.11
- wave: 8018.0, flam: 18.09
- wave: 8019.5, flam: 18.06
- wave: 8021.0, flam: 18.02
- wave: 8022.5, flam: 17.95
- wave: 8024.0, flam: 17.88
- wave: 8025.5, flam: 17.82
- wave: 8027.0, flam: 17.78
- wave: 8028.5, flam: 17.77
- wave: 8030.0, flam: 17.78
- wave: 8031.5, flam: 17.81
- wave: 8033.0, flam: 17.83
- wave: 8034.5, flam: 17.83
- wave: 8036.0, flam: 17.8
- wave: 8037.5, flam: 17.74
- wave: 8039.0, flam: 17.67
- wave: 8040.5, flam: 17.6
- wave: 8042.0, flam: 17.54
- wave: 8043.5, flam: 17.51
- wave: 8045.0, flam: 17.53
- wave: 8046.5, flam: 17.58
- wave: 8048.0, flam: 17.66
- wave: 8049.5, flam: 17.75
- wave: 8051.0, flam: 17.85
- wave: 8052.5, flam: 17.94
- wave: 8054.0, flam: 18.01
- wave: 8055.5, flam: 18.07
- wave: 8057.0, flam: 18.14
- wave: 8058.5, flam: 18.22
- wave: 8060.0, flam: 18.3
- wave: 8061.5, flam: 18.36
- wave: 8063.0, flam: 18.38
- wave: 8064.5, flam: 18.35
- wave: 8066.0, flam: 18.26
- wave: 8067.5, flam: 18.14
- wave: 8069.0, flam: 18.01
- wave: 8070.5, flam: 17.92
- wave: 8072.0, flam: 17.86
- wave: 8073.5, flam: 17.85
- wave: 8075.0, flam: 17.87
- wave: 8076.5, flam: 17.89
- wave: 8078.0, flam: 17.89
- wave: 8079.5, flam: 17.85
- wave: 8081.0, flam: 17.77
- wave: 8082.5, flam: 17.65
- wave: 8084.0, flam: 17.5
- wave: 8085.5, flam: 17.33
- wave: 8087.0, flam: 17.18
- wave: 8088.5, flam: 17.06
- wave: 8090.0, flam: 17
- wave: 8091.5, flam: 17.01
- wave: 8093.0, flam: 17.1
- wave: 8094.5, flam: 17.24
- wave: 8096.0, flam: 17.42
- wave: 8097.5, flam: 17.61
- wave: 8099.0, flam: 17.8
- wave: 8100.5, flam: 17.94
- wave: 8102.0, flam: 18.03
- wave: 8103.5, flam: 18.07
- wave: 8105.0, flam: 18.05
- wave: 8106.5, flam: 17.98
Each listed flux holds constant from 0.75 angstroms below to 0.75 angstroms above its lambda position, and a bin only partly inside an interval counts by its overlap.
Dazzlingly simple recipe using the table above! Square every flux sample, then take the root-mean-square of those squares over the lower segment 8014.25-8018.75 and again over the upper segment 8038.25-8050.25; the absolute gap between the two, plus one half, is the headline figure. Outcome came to 19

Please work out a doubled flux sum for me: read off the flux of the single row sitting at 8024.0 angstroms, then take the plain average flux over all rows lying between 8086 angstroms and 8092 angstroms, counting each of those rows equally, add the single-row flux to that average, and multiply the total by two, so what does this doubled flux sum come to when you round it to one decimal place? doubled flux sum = 69.9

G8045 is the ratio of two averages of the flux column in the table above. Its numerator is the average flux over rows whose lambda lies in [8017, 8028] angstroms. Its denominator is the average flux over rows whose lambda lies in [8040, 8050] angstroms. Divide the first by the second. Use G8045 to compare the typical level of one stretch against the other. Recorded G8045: 1.02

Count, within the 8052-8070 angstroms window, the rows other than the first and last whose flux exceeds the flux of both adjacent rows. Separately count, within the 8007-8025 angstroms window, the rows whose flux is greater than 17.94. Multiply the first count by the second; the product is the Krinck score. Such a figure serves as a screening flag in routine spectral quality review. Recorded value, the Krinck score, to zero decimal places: 11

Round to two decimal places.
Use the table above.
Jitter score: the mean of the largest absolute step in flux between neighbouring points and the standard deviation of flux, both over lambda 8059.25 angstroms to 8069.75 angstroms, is 0.13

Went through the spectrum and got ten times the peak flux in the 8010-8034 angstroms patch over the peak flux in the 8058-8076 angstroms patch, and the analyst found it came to 10.0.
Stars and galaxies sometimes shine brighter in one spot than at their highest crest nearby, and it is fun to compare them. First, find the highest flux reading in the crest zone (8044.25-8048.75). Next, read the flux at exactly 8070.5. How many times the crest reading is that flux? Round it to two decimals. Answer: 1.01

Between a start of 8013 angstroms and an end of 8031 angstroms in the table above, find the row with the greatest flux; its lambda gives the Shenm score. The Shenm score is 8013.5 angstroms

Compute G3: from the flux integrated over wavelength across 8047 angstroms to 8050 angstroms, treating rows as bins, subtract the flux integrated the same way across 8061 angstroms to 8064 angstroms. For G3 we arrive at -2.0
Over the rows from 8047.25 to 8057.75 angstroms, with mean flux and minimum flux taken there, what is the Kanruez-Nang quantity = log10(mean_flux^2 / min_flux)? 1.260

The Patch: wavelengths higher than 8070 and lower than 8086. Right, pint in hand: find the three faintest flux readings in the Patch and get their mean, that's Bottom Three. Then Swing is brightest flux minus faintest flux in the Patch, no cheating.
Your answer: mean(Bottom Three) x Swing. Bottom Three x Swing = 10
